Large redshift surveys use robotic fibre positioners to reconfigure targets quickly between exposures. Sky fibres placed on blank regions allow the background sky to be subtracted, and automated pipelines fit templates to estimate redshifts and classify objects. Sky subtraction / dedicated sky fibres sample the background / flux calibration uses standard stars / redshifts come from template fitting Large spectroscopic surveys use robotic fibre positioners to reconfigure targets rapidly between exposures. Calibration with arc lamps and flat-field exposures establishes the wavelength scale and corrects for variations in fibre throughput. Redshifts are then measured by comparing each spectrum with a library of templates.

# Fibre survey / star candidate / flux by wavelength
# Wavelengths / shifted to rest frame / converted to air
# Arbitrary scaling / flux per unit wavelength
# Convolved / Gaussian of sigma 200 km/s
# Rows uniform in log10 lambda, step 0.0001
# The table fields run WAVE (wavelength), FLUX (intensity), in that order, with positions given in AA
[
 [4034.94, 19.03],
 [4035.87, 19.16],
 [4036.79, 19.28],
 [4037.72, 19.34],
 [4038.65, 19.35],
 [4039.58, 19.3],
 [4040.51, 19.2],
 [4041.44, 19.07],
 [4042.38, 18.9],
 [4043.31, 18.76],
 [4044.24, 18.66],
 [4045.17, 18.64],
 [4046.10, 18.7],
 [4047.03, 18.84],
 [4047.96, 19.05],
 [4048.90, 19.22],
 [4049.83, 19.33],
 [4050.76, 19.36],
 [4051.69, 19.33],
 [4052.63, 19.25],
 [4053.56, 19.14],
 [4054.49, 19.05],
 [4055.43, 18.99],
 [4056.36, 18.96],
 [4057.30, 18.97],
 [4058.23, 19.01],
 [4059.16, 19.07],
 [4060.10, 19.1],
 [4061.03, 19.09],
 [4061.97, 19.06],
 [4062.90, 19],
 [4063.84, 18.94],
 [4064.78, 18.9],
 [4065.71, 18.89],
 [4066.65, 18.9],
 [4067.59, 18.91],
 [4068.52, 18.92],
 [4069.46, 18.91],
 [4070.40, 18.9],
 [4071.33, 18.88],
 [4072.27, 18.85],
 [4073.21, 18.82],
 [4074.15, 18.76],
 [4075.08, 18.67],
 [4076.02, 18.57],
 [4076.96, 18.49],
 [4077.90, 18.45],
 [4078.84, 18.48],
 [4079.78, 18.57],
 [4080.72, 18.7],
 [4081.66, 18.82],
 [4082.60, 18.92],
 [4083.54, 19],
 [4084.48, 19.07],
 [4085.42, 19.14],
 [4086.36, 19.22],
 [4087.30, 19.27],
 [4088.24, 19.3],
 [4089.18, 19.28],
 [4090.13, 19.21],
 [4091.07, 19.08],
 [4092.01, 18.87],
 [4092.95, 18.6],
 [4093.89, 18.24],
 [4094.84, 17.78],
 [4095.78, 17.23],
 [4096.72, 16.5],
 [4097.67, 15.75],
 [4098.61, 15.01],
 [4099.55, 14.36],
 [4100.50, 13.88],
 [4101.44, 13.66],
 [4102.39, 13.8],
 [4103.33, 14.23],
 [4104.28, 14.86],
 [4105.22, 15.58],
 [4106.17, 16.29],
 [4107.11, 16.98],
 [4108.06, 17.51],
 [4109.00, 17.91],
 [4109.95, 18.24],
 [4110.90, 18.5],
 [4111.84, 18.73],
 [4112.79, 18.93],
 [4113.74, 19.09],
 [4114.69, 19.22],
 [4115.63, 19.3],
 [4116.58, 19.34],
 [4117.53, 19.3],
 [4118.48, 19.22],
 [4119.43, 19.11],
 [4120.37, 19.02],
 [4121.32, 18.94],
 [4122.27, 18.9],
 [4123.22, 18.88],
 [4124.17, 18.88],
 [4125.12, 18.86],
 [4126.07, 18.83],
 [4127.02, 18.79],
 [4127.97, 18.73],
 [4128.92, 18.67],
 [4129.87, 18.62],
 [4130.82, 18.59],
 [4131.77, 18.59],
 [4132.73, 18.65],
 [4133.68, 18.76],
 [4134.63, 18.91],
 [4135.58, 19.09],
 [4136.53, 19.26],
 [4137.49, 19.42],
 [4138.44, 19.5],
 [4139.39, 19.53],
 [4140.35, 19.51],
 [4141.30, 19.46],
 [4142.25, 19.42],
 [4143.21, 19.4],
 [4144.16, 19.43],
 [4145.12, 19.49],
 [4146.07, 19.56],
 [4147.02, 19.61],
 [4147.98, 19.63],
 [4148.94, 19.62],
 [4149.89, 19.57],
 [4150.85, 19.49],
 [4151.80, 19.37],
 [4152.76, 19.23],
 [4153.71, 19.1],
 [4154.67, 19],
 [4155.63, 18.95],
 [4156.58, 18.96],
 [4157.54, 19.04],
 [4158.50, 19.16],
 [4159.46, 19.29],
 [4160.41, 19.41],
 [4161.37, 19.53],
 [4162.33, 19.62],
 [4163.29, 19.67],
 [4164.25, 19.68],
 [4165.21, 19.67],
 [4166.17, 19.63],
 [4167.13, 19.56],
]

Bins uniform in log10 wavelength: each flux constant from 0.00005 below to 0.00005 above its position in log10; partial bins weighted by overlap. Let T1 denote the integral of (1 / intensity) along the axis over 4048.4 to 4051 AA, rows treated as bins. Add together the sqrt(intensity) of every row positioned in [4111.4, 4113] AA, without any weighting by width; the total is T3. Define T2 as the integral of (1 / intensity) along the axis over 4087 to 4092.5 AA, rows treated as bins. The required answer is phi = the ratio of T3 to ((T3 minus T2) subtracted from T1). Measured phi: -1.05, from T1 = 0.13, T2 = 0.29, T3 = 8.7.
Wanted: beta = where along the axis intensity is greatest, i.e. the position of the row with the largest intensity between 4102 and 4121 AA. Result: 4116.58 AA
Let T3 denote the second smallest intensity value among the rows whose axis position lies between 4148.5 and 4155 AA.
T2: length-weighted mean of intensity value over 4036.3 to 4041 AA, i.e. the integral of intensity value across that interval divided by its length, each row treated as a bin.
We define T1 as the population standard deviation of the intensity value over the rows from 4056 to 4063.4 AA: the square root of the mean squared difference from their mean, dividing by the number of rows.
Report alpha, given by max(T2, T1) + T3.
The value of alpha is 38.4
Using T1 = 0.05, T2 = 19.3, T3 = 19.1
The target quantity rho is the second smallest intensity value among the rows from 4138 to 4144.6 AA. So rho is 19.42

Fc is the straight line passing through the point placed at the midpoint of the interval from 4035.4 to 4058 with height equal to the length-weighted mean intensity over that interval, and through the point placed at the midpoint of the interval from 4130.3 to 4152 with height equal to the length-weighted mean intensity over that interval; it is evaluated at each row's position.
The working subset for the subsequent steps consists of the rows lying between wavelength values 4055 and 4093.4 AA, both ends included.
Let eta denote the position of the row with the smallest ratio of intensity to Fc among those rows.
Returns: 4077.90 AA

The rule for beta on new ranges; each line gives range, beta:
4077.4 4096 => 4088.24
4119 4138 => 4137.49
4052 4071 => 4052.63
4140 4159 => 4147.98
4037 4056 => 4050.76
